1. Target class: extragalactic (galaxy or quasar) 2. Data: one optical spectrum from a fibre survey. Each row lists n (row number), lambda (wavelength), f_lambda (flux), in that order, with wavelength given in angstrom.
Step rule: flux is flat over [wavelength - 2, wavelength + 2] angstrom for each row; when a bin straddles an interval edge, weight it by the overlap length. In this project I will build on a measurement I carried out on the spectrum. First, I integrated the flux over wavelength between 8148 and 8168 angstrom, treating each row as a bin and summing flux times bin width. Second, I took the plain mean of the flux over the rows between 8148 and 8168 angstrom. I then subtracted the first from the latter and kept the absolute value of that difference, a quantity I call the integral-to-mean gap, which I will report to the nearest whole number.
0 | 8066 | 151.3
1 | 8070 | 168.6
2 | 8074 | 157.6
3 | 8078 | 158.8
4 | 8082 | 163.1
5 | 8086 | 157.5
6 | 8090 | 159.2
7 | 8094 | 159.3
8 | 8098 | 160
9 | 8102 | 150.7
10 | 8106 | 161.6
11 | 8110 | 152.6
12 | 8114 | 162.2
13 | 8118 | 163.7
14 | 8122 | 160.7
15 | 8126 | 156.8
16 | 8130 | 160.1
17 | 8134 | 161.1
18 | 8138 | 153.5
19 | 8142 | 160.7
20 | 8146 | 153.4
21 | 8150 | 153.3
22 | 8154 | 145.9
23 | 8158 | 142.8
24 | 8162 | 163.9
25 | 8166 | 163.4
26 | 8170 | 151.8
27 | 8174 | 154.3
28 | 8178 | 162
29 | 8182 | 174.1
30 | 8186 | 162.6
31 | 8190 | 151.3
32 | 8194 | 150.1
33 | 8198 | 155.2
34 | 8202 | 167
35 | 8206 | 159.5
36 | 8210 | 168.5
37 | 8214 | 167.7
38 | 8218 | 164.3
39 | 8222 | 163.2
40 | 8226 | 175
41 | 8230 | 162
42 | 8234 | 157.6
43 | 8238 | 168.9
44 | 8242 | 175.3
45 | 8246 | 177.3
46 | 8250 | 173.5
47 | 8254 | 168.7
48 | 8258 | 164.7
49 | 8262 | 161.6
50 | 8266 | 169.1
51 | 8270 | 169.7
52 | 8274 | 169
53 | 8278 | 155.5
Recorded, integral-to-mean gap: 2923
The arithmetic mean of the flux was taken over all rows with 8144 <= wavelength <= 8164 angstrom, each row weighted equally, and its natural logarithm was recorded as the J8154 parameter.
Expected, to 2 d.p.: 5.02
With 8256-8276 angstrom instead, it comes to 5.12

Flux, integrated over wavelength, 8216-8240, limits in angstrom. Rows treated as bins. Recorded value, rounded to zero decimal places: 3964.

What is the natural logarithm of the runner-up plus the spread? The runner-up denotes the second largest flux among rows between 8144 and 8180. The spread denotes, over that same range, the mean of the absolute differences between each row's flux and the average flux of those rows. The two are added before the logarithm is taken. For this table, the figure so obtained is 5.13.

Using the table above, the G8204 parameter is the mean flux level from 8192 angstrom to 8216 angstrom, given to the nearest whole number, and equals 161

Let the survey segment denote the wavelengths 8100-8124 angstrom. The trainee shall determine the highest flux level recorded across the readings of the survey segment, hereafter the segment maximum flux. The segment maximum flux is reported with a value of 163.7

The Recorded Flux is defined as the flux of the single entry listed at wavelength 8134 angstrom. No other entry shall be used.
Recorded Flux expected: 161.1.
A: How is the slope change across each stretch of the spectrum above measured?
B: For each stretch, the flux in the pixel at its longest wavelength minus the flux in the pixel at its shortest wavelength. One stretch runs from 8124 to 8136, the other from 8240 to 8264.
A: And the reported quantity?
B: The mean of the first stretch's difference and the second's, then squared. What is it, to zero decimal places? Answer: 22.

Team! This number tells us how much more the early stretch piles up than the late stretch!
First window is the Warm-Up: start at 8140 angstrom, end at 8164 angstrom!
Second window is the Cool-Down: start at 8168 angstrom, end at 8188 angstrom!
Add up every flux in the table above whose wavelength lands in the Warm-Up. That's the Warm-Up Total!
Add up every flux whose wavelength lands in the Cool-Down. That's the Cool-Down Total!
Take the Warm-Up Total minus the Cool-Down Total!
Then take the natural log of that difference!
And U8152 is 4.75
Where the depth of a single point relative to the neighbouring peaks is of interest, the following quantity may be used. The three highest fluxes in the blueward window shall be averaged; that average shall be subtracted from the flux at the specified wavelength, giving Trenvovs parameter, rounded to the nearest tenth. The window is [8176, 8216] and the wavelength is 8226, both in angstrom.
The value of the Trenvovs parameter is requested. 4.9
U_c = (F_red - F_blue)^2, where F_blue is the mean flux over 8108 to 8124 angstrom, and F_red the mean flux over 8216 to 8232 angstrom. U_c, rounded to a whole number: 40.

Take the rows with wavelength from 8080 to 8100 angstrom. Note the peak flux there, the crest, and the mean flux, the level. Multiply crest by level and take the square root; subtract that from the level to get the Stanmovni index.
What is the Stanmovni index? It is -1.63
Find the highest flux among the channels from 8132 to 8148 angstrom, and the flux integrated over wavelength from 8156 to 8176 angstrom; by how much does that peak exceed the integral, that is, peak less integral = -2944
